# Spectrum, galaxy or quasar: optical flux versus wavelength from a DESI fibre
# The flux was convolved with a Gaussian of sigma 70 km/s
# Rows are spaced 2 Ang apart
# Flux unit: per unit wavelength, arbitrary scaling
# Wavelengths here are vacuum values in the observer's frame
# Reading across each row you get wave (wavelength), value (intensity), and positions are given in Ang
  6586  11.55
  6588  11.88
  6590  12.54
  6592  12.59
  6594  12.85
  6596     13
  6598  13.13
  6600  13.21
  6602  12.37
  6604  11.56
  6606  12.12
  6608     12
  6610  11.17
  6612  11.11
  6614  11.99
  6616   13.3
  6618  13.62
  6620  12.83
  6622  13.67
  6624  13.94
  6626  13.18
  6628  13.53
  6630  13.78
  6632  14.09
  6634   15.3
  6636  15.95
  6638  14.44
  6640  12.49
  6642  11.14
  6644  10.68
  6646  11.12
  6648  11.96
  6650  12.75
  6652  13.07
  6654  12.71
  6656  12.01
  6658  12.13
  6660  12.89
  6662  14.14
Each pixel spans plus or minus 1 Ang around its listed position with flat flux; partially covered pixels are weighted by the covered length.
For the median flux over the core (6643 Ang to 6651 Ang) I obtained 11.5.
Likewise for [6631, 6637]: 15.3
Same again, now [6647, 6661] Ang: 12.7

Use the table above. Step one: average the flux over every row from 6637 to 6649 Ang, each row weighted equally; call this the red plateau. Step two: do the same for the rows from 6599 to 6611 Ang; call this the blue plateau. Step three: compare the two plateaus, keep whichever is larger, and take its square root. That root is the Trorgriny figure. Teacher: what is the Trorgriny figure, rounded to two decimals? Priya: 3.47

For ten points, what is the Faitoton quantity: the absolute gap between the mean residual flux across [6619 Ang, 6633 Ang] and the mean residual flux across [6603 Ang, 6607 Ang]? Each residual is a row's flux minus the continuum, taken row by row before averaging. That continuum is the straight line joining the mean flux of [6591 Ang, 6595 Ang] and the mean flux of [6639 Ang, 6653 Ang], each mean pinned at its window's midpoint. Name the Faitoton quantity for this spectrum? 2.1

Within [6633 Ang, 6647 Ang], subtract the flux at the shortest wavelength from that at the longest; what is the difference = -4.2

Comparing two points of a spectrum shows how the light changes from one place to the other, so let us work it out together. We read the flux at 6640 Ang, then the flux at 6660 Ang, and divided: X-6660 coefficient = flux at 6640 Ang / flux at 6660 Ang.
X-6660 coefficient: 0.97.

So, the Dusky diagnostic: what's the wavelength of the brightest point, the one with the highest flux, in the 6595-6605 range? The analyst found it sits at 6600 Ang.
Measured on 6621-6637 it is 6636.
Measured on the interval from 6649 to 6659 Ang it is 6652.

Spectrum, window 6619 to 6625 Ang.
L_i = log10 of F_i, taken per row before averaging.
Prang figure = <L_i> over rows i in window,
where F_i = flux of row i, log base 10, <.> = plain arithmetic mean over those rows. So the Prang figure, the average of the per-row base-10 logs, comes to 1.13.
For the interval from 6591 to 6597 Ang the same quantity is 1.11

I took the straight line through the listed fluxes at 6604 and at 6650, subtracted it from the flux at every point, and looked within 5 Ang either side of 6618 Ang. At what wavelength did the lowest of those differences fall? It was 6614 Ang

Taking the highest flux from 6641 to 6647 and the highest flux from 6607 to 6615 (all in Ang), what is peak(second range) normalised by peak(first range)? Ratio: 1.08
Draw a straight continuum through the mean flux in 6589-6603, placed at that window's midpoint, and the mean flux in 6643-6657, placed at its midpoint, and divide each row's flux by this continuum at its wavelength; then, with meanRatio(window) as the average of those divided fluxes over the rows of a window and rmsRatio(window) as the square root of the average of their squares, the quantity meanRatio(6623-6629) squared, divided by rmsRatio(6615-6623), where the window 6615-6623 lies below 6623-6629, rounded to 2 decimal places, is 1.12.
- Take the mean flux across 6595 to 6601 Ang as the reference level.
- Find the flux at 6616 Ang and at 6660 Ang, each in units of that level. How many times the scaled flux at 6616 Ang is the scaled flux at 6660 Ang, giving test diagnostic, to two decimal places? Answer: 0.97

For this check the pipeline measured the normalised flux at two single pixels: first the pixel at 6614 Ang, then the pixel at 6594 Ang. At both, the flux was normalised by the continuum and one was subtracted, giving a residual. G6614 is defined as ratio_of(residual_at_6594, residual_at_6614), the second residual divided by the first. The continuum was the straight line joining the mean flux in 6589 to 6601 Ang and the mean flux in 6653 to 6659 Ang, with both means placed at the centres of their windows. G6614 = 0.06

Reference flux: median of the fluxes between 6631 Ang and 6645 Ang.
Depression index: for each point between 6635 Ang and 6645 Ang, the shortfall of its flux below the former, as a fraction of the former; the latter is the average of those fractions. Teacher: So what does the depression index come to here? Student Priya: 0.08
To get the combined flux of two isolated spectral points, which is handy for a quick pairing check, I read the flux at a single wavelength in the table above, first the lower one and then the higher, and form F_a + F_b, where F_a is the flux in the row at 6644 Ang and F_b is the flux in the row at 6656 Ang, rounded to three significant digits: 22.7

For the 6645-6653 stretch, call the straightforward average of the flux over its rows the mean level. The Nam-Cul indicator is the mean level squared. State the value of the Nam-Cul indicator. 149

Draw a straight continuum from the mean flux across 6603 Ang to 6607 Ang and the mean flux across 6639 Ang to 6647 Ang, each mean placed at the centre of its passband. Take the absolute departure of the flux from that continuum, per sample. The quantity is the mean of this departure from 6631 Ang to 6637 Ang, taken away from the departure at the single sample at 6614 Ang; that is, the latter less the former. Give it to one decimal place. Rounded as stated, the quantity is -3.4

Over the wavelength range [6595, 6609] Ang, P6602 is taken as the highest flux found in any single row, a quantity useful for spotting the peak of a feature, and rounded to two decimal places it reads 13.21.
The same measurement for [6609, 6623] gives 13.67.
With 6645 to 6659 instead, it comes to 13.07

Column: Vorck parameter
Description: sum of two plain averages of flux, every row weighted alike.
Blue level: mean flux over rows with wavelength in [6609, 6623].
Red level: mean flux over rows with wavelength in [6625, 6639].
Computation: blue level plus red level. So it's 26.9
